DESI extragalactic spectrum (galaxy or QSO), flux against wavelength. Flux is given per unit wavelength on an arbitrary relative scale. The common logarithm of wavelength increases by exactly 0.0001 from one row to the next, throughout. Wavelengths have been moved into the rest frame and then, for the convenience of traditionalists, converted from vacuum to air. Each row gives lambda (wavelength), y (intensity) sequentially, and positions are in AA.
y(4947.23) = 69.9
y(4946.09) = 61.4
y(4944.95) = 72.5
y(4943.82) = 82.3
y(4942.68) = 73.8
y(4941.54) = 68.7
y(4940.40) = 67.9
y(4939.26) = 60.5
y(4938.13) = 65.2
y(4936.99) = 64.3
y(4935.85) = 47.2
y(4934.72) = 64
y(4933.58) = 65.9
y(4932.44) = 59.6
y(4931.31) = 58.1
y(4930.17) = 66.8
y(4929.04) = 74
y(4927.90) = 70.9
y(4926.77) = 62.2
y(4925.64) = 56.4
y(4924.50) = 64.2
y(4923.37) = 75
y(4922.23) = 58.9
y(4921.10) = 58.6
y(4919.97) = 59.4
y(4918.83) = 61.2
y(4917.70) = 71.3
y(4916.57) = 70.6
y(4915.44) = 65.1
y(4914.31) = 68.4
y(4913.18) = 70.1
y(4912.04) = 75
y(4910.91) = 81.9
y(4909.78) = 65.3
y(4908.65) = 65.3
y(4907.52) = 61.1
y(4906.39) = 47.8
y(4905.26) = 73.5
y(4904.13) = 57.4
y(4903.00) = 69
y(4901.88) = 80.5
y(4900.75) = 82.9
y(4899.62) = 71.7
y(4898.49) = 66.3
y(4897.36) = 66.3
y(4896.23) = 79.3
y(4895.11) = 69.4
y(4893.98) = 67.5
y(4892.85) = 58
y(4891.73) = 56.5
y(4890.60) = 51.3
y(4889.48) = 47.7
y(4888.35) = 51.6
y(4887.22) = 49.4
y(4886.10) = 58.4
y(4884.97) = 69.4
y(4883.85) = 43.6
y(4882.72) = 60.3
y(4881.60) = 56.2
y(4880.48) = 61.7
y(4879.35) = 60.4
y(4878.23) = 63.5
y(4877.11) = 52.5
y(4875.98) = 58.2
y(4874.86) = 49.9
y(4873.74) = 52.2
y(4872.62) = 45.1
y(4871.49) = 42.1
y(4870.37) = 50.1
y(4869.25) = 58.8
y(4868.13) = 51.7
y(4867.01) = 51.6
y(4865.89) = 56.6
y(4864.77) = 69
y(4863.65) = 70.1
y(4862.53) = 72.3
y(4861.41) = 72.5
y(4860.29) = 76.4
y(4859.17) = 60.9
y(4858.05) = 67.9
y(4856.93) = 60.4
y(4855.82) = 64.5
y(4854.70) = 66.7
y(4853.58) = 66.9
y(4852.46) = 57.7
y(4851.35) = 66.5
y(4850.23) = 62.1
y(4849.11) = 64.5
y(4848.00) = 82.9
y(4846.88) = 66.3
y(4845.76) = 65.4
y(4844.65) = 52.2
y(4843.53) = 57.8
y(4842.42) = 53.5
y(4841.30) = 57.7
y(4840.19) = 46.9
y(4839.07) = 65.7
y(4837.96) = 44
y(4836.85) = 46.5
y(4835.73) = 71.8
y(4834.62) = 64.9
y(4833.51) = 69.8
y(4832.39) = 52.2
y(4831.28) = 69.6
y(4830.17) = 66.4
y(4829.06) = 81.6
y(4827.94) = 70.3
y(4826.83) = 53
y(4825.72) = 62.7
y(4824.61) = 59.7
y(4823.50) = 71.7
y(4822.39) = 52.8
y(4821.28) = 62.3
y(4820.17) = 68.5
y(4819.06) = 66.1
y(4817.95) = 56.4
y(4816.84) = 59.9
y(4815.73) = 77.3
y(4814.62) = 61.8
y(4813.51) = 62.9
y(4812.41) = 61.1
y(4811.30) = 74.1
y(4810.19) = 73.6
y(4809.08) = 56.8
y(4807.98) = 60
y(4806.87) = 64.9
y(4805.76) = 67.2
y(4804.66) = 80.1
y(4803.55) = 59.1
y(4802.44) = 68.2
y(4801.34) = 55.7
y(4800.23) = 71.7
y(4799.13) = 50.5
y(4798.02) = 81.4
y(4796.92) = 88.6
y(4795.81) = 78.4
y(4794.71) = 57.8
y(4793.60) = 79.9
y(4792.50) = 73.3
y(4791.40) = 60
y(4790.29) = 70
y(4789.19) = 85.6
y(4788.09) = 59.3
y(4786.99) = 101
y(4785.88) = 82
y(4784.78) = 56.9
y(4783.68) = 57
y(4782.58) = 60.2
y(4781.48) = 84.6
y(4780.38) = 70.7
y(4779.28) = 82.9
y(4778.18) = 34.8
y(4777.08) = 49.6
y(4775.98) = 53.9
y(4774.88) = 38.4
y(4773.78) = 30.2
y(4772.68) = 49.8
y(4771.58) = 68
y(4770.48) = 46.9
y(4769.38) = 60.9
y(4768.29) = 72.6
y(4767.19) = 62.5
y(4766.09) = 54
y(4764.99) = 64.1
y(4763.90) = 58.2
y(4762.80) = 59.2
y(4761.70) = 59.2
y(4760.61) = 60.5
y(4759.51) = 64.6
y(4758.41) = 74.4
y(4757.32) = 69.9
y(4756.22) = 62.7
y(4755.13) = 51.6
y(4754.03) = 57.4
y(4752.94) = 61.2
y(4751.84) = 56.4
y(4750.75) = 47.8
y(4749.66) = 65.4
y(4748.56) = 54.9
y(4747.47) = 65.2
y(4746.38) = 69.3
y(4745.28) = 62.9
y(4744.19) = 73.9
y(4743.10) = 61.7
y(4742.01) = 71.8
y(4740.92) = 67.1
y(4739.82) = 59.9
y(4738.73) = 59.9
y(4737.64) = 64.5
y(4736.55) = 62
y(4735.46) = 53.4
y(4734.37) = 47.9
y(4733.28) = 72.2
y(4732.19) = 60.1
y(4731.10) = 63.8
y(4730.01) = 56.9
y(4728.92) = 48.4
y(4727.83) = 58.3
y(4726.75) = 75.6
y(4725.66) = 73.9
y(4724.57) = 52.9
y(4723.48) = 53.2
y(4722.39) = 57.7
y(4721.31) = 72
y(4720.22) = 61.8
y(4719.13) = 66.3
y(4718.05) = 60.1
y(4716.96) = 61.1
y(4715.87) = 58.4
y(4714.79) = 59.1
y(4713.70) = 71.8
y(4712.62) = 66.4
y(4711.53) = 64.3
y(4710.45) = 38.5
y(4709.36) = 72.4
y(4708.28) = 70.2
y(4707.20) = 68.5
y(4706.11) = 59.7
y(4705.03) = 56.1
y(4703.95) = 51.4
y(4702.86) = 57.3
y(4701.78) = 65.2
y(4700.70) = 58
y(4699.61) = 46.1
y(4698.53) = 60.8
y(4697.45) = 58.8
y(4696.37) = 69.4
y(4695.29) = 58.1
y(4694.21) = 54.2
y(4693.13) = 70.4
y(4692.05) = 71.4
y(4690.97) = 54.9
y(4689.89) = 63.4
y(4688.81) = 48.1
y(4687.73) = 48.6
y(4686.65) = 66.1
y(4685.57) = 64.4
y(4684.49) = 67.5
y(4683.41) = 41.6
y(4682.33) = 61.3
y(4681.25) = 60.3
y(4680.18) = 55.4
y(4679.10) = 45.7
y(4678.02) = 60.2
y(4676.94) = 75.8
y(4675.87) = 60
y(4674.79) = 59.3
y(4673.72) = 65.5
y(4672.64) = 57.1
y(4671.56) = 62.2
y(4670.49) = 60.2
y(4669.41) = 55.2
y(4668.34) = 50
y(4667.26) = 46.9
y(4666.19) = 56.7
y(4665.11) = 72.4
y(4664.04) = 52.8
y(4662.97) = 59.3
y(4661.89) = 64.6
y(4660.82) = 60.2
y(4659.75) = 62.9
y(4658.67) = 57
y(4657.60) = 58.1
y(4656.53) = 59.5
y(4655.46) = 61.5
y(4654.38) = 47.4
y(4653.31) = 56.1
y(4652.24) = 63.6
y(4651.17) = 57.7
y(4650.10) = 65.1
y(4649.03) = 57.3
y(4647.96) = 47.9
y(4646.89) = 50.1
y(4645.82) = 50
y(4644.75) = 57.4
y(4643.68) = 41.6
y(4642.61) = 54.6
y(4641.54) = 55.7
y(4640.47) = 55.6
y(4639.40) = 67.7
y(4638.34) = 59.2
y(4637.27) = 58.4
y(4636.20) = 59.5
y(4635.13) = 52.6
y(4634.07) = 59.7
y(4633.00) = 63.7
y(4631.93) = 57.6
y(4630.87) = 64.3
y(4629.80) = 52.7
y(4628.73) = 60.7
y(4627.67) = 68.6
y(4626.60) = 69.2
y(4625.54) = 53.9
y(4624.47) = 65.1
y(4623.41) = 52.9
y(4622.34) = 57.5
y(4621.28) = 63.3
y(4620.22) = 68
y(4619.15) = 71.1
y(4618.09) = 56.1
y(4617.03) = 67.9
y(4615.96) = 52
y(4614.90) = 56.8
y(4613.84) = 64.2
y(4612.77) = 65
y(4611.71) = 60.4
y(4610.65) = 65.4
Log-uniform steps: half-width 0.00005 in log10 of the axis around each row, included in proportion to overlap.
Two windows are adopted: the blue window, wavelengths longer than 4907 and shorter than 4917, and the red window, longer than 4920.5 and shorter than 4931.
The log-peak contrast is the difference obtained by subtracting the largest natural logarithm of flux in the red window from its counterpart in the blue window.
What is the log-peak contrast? 0.088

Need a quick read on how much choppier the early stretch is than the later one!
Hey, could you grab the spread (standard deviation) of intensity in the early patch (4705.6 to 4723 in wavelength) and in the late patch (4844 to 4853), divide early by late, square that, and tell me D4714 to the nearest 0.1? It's 0.9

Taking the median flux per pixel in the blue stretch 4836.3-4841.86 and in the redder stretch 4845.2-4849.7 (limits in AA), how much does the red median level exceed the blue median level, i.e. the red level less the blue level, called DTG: 19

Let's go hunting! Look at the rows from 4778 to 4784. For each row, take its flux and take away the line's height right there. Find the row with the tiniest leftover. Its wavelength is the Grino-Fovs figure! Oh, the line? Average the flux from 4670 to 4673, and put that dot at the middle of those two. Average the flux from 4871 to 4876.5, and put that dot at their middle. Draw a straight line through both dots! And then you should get 4778.18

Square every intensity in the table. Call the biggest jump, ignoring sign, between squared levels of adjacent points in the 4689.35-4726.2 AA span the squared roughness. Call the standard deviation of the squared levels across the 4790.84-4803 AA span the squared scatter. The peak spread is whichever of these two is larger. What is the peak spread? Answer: 3760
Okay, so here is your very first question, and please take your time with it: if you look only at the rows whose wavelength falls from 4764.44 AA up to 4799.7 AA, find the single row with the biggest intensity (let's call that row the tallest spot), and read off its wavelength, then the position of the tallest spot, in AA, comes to 4786.99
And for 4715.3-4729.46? 4726.75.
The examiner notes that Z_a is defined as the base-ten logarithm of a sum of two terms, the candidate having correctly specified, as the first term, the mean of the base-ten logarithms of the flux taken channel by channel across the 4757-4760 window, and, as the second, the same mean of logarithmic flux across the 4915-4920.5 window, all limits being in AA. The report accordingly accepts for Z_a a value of 0.563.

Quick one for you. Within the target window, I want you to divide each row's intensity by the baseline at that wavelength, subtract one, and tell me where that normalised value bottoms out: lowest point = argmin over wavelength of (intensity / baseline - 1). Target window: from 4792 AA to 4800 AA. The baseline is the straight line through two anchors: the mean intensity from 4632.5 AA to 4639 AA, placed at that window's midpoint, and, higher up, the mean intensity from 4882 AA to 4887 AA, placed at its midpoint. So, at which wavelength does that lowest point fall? 4799.13 AA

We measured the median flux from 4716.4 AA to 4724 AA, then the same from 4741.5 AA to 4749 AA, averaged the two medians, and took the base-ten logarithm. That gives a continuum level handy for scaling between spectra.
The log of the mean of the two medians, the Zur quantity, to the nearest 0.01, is 1.80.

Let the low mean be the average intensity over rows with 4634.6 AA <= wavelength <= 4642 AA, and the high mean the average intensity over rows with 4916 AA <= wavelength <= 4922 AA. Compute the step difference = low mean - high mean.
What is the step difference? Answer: -6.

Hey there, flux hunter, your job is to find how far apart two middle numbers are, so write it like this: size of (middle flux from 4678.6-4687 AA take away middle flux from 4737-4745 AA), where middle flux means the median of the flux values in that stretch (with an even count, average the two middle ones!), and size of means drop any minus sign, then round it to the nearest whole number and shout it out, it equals 4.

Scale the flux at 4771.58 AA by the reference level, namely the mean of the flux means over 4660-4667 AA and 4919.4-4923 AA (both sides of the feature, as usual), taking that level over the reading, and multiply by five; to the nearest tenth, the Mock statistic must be 4.4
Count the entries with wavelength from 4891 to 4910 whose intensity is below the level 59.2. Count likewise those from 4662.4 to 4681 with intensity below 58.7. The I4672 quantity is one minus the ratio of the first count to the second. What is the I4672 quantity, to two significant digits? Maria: 0.50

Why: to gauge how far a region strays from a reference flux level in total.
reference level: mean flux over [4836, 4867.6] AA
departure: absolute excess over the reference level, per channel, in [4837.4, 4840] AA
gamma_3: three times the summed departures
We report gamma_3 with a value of 65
